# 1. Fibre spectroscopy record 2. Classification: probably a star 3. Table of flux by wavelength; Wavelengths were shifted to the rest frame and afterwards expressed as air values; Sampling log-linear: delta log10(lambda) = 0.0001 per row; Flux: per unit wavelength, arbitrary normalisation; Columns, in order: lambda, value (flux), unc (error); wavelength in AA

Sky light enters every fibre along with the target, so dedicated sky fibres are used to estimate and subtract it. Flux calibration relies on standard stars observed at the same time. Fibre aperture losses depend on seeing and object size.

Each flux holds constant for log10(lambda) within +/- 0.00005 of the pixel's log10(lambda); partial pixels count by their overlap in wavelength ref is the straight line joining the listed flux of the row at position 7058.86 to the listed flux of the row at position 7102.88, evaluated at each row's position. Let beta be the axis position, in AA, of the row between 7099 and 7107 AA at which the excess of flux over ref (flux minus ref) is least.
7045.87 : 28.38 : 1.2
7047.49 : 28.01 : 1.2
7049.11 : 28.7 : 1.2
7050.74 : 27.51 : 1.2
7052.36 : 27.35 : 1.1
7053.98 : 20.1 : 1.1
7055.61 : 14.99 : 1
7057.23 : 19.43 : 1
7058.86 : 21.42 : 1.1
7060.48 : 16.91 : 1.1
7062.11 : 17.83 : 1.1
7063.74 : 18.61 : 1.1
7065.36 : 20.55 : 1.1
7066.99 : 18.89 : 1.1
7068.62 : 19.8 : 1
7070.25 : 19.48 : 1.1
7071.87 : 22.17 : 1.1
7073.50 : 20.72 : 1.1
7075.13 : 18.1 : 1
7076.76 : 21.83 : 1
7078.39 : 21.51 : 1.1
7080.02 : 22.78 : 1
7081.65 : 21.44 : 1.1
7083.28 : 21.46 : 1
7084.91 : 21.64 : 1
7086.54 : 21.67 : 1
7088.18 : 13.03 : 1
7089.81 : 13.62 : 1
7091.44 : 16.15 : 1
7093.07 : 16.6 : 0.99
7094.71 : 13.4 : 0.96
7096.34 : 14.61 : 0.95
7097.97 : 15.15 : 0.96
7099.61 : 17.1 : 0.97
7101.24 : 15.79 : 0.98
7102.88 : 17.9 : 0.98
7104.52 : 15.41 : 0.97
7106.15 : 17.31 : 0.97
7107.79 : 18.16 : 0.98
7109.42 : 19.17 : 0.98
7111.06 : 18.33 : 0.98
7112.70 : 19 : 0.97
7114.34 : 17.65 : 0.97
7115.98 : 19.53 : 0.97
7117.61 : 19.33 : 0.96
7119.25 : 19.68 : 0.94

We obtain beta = 7104.52 AA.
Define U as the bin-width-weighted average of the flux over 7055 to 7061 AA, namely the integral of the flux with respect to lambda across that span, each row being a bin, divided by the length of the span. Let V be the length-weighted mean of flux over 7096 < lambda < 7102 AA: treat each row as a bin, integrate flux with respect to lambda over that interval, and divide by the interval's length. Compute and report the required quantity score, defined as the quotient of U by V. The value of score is 1.17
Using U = 18.4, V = 16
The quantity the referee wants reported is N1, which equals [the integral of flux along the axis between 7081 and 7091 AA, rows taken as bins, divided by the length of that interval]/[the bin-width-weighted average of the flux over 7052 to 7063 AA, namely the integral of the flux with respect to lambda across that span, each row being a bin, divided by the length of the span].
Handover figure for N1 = 0.96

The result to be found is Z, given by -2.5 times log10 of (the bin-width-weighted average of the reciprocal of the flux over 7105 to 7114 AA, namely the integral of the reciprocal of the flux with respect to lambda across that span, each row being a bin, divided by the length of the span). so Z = 3.15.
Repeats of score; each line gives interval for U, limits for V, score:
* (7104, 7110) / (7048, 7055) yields 0.68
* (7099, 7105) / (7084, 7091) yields 0.95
